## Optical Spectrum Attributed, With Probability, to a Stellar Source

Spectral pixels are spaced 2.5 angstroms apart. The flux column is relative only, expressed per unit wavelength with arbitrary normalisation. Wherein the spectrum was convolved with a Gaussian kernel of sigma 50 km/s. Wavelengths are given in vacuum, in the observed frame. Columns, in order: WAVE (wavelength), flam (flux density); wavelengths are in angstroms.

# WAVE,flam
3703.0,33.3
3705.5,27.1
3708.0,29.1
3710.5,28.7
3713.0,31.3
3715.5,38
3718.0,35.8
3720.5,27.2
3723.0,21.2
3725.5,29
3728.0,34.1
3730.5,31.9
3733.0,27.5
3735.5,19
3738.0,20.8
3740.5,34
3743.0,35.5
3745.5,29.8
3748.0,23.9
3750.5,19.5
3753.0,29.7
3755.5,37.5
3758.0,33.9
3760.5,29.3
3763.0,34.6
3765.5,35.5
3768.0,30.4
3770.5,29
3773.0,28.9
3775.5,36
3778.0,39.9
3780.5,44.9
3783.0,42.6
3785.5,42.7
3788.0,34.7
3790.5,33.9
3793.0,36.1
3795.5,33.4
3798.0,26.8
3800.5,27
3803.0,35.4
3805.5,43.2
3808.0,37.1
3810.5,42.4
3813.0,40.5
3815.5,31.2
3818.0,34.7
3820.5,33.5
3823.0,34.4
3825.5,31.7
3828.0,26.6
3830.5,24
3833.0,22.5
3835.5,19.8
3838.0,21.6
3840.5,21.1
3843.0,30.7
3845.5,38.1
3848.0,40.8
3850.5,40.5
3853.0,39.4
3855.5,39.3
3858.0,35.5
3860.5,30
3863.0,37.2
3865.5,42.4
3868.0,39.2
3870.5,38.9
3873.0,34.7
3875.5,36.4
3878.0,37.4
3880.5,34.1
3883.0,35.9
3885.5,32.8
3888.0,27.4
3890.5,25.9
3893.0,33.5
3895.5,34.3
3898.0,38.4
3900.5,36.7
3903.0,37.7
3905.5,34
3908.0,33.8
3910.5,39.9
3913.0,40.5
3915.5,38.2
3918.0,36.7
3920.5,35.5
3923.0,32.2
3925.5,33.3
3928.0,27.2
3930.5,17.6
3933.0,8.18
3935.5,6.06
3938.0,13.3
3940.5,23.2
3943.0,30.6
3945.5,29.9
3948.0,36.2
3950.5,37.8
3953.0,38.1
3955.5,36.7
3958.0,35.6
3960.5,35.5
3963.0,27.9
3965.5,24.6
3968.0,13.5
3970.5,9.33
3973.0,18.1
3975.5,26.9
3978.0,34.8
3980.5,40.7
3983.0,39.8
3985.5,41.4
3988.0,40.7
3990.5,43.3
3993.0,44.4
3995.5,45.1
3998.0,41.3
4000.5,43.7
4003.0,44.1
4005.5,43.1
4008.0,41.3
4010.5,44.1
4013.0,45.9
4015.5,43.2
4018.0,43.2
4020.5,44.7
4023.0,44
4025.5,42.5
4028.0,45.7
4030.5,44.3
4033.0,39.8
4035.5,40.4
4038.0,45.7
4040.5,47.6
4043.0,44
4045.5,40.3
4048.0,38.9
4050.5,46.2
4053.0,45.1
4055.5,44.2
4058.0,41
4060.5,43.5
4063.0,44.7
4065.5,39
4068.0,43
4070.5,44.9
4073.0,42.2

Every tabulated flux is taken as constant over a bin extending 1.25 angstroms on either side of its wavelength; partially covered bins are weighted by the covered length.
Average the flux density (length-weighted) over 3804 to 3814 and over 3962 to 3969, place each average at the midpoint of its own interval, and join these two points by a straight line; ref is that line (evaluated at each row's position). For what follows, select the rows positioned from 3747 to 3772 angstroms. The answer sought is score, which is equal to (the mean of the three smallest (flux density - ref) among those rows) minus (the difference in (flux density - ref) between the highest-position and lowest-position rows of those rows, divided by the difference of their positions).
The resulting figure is -24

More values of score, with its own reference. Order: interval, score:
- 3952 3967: 8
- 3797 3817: -13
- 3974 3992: 12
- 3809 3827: -7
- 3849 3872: 0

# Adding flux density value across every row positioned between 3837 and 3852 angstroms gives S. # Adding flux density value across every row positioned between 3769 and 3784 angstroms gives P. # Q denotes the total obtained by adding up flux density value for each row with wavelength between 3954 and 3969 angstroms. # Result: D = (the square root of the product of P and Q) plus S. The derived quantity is 389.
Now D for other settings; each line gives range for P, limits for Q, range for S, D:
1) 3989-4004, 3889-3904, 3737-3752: 396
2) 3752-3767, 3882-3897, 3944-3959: 409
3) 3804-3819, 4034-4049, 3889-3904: 449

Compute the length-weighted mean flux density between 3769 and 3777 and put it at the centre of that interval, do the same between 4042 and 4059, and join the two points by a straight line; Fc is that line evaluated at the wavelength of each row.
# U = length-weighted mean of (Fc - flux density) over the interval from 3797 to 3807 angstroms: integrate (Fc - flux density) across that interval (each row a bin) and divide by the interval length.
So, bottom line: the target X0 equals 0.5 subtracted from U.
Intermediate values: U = -0.6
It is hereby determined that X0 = -1.1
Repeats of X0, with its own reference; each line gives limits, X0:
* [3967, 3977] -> 21.6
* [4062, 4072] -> 0.2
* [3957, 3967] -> 8.4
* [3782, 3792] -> -6.7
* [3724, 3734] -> -1.2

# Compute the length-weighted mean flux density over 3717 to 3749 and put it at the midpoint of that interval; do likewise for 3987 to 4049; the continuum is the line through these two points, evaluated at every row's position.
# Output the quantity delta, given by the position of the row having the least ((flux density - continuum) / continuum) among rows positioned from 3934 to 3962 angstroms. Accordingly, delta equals 3935.5 angstroms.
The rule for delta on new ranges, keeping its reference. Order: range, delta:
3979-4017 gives 3983.0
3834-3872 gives 3835.5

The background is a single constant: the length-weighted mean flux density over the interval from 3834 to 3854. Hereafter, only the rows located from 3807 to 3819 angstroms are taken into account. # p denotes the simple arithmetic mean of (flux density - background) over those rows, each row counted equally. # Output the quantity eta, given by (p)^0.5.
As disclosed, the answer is 2.4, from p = 6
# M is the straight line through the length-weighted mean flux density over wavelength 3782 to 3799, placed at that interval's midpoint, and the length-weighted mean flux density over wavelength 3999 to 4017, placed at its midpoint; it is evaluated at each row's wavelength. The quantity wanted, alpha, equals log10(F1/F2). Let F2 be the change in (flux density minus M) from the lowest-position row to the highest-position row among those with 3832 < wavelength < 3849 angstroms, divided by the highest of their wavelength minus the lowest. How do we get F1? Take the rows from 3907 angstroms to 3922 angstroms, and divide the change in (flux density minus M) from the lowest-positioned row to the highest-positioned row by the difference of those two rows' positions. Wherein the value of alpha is -1.07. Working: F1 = 0.1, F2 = 1.2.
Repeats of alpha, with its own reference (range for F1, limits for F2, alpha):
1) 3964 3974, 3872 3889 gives 0.24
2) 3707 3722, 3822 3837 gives -0.81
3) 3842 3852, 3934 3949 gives -0.27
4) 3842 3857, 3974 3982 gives -0.62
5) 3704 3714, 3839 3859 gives -0.18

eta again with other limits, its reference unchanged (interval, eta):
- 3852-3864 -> 2.2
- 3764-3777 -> 0.8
